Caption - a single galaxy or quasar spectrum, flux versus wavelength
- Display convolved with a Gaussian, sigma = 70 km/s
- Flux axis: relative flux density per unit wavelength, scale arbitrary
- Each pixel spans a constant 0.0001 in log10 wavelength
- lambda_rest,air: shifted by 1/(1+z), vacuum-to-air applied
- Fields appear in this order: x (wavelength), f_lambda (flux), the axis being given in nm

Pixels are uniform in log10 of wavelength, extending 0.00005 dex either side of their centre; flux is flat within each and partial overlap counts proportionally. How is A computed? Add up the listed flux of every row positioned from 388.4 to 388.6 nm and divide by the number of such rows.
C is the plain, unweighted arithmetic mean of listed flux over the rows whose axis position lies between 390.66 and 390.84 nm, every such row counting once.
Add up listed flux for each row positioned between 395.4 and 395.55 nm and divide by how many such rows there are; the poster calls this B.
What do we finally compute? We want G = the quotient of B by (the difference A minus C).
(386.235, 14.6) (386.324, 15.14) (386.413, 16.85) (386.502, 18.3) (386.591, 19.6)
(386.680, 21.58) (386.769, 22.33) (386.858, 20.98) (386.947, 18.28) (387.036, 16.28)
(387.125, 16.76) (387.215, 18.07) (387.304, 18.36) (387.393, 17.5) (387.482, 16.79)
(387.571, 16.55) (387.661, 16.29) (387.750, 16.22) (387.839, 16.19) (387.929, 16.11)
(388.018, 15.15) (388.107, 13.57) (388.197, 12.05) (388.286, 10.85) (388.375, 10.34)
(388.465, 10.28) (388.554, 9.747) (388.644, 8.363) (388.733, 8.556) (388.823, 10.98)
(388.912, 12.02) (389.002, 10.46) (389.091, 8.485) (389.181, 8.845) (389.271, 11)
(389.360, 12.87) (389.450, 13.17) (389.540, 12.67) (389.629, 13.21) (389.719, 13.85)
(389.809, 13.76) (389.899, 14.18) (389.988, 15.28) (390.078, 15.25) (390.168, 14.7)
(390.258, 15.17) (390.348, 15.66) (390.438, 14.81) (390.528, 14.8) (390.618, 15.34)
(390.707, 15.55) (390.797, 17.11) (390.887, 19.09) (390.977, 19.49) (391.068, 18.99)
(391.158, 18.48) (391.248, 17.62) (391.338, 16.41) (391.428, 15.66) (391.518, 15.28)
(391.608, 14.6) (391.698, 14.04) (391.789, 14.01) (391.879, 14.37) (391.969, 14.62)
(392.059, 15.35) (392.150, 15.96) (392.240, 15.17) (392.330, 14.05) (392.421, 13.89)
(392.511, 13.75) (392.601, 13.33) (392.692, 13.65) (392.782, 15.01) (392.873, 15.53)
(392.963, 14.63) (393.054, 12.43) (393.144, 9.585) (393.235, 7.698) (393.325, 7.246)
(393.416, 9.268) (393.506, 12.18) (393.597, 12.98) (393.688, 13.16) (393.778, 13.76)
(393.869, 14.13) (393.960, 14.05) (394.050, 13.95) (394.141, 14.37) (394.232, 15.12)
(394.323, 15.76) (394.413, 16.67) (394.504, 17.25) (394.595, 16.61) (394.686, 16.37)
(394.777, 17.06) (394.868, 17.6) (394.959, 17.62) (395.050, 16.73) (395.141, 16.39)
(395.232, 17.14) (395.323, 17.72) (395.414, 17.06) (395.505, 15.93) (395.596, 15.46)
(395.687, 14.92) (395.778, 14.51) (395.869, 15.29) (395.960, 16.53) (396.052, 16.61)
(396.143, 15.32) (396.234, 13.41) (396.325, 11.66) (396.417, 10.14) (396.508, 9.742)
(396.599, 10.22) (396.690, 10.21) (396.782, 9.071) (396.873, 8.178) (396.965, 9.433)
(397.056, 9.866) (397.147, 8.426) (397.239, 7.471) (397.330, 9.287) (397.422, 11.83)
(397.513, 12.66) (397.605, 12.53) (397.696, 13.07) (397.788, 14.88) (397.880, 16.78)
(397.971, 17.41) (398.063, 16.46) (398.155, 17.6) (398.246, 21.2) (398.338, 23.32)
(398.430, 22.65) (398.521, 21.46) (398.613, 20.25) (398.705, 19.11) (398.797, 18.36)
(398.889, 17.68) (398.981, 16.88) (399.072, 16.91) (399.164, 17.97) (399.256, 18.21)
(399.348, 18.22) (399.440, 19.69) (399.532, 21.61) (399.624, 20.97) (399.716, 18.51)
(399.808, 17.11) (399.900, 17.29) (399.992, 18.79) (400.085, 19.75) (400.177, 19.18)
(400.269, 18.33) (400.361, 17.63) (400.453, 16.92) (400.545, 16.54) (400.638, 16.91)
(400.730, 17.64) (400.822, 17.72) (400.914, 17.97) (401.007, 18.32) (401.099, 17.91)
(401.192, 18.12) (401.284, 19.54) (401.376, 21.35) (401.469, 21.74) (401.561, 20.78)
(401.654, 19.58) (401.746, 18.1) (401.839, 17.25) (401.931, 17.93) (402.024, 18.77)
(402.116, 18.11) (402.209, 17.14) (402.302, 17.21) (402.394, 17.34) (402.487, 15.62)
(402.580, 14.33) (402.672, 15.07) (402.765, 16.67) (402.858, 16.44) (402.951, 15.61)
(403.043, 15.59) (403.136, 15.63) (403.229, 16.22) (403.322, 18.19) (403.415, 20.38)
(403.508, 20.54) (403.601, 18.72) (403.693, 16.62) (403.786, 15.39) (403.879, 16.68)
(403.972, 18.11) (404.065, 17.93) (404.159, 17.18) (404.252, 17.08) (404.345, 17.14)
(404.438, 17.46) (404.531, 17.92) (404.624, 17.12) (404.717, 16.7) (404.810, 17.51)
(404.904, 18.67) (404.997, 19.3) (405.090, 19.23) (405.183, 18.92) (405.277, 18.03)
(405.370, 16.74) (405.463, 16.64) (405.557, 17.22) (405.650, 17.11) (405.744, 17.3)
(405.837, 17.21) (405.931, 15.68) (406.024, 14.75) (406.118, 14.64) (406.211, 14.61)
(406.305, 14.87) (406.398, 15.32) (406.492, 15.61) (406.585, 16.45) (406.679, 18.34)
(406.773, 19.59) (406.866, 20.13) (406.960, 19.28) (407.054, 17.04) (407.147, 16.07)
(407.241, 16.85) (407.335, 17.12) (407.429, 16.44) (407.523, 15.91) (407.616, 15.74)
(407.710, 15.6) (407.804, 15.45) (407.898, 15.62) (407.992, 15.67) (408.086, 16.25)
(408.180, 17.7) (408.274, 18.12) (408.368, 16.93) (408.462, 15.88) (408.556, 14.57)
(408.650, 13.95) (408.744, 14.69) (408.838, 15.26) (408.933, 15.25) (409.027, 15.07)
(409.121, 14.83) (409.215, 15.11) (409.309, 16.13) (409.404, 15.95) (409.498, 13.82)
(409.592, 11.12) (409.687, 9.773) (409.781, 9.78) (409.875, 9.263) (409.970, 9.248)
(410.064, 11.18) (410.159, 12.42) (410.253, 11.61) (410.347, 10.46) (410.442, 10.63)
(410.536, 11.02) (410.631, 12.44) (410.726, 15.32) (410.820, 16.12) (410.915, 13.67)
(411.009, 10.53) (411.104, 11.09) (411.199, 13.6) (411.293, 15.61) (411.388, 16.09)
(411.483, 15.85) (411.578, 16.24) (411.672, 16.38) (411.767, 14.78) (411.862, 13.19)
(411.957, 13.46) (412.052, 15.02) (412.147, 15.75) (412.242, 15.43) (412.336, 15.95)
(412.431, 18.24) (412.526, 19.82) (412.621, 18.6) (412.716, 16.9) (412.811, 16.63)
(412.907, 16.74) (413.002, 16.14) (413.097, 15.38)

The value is -3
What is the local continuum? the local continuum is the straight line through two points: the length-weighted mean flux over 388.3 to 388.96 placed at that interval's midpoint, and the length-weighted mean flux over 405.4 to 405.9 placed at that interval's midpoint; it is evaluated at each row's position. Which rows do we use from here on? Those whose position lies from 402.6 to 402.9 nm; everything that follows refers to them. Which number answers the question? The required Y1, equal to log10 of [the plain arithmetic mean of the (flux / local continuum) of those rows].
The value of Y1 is 0.01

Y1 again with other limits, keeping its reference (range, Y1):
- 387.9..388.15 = 0.18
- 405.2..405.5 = 0.01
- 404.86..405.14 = 0.06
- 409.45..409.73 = -0.21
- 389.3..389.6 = 0.09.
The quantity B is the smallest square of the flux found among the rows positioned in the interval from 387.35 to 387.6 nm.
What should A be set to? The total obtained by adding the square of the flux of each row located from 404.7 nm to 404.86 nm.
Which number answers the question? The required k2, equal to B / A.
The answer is 0.47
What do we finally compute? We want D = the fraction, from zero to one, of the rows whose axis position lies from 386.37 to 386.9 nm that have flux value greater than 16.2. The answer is 1.00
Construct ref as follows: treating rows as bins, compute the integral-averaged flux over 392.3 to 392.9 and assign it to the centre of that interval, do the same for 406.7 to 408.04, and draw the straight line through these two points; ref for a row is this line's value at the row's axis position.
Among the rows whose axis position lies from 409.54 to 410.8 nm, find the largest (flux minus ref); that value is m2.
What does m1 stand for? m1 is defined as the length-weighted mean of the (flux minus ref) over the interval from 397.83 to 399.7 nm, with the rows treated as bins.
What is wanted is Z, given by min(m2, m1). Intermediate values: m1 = 4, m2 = -2.2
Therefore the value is -2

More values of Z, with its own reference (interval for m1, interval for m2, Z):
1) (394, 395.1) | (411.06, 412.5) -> 0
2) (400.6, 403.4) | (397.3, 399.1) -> 2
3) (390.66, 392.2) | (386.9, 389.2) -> 2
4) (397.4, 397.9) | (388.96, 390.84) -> -2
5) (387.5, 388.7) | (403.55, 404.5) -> 0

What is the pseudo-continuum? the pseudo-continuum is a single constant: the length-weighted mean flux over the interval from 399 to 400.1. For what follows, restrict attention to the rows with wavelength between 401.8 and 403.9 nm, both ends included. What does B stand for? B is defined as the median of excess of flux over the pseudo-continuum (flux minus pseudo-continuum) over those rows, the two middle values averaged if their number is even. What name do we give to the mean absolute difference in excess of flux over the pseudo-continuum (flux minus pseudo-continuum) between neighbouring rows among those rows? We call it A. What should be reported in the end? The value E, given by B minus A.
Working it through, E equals -3.0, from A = 0.96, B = -2.0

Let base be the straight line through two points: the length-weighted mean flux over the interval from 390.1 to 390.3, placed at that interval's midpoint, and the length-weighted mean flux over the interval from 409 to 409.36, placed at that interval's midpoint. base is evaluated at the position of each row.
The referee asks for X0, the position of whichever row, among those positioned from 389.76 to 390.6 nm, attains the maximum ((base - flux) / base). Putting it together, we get 389.809 nm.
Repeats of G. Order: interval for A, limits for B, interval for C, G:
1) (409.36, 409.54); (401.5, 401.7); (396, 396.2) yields -19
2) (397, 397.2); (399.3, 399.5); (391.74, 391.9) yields -4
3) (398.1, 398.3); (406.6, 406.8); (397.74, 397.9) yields 5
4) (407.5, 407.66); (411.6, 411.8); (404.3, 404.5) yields -11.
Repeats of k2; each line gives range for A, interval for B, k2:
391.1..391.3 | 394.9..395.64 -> 0.37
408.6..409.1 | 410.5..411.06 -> 0.10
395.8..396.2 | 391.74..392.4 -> 0.19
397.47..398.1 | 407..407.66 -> 0.16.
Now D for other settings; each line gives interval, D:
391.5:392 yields 0.00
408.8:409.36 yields 0.00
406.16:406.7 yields 0.33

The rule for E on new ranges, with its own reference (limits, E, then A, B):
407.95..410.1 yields -4.4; 0.84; -3.6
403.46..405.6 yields -2.0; 0.76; -1.2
